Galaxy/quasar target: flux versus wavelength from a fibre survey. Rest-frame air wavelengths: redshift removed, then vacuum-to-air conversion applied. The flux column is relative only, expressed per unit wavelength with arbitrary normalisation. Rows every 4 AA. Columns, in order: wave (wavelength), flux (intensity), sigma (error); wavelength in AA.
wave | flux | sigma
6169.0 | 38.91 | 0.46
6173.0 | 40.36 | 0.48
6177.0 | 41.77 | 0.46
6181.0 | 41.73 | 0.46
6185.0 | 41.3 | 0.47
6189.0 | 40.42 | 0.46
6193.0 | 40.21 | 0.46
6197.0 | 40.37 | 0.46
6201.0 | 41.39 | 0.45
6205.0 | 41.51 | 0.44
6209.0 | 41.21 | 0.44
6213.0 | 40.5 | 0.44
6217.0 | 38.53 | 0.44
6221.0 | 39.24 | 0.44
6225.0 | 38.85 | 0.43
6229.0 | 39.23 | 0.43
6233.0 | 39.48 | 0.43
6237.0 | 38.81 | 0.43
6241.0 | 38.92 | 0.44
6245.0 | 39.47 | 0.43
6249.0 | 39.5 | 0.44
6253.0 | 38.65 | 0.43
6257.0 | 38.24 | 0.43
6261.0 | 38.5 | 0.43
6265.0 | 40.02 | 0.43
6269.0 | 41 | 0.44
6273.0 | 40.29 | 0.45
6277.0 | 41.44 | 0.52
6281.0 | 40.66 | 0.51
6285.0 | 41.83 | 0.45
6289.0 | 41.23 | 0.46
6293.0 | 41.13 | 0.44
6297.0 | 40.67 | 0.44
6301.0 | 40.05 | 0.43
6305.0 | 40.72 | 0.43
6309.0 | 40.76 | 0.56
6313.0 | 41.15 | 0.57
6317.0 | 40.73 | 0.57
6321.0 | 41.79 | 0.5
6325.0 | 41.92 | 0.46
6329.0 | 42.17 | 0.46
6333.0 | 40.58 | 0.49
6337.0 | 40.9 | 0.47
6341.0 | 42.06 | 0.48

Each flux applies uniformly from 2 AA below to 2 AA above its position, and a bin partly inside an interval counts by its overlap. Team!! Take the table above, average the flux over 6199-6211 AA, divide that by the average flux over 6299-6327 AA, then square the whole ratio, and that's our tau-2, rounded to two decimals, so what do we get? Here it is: 1.02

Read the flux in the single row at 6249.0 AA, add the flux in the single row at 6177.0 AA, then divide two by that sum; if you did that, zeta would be 0.0246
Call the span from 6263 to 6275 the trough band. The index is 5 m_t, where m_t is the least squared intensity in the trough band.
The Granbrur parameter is 8008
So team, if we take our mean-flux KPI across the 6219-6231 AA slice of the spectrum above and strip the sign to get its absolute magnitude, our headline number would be 39.1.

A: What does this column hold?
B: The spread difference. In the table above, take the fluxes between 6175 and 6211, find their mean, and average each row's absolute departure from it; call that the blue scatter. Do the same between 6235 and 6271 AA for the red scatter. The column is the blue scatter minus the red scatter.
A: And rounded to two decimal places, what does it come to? -0.17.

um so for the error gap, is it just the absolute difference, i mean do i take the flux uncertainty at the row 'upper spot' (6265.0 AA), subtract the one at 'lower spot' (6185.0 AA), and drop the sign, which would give 0.040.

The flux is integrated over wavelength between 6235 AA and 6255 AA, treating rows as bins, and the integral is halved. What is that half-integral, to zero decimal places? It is 391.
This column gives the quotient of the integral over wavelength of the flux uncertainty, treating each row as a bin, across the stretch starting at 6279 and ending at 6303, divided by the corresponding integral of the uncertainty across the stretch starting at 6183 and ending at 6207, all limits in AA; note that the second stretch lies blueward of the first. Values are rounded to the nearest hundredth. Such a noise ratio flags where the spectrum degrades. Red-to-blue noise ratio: 1.00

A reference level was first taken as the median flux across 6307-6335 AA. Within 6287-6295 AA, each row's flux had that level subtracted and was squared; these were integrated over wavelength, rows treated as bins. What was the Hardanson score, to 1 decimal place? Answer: 0.0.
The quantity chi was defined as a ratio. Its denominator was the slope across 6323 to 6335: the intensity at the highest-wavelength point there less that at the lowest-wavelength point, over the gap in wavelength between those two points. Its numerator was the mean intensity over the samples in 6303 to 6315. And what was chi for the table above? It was -244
